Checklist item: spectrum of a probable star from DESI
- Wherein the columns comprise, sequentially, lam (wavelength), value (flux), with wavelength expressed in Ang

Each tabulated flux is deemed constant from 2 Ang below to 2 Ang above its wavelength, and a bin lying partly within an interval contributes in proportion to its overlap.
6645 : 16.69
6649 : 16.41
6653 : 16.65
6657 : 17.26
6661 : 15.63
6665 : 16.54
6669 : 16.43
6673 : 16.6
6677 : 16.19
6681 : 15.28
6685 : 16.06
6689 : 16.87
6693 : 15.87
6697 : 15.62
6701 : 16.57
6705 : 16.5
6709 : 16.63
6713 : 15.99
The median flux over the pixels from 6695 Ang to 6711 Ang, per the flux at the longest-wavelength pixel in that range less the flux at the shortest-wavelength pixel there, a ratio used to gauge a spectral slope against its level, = 16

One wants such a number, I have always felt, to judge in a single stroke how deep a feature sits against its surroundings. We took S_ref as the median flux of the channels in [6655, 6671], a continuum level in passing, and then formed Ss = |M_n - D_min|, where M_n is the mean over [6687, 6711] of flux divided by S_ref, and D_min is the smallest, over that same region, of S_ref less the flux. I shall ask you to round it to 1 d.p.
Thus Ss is 1.4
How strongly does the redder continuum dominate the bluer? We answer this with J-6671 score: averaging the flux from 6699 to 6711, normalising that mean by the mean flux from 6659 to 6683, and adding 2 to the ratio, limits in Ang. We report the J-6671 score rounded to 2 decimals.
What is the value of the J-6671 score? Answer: 3.03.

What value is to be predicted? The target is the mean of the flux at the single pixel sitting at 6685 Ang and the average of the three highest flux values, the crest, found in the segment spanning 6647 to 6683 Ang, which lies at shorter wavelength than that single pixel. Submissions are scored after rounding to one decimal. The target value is 16.4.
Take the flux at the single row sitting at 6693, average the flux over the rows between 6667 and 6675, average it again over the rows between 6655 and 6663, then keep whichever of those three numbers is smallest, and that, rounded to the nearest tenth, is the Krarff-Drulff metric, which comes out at 15.9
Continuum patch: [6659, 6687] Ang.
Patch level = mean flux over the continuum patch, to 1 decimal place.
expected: 16.1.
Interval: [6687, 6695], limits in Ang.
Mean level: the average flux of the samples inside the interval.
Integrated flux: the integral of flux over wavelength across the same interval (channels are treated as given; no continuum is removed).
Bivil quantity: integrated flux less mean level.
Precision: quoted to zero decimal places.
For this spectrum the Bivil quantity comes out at 115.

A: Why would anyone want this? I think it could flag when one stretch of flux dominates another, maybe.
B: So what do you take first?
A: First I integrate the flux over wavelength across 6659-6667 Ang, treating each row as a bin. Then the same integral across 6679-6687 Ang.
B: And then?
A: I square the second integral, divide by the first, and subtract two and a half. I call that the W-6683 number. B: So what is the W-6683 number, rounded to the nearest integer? 120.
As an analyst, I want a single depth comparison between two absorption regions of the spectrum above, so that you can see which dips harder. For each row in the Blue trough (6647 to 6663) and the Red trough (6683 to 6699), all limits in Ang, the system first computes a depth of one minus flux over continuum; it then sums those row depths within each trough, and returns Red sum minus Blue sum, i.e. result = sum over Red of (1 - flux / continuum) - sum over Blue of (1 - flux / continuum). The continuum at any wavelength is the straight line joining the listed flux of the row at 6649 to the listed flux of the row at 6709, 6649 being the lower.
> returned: 0.124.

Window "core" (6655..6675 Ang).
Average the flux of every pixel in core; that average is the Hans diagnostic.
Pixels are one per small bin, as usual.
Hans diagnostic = 16.5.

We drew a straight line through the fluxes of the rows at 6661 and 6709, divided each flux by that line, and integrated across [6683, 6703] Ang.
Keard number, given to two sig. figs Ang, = 20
